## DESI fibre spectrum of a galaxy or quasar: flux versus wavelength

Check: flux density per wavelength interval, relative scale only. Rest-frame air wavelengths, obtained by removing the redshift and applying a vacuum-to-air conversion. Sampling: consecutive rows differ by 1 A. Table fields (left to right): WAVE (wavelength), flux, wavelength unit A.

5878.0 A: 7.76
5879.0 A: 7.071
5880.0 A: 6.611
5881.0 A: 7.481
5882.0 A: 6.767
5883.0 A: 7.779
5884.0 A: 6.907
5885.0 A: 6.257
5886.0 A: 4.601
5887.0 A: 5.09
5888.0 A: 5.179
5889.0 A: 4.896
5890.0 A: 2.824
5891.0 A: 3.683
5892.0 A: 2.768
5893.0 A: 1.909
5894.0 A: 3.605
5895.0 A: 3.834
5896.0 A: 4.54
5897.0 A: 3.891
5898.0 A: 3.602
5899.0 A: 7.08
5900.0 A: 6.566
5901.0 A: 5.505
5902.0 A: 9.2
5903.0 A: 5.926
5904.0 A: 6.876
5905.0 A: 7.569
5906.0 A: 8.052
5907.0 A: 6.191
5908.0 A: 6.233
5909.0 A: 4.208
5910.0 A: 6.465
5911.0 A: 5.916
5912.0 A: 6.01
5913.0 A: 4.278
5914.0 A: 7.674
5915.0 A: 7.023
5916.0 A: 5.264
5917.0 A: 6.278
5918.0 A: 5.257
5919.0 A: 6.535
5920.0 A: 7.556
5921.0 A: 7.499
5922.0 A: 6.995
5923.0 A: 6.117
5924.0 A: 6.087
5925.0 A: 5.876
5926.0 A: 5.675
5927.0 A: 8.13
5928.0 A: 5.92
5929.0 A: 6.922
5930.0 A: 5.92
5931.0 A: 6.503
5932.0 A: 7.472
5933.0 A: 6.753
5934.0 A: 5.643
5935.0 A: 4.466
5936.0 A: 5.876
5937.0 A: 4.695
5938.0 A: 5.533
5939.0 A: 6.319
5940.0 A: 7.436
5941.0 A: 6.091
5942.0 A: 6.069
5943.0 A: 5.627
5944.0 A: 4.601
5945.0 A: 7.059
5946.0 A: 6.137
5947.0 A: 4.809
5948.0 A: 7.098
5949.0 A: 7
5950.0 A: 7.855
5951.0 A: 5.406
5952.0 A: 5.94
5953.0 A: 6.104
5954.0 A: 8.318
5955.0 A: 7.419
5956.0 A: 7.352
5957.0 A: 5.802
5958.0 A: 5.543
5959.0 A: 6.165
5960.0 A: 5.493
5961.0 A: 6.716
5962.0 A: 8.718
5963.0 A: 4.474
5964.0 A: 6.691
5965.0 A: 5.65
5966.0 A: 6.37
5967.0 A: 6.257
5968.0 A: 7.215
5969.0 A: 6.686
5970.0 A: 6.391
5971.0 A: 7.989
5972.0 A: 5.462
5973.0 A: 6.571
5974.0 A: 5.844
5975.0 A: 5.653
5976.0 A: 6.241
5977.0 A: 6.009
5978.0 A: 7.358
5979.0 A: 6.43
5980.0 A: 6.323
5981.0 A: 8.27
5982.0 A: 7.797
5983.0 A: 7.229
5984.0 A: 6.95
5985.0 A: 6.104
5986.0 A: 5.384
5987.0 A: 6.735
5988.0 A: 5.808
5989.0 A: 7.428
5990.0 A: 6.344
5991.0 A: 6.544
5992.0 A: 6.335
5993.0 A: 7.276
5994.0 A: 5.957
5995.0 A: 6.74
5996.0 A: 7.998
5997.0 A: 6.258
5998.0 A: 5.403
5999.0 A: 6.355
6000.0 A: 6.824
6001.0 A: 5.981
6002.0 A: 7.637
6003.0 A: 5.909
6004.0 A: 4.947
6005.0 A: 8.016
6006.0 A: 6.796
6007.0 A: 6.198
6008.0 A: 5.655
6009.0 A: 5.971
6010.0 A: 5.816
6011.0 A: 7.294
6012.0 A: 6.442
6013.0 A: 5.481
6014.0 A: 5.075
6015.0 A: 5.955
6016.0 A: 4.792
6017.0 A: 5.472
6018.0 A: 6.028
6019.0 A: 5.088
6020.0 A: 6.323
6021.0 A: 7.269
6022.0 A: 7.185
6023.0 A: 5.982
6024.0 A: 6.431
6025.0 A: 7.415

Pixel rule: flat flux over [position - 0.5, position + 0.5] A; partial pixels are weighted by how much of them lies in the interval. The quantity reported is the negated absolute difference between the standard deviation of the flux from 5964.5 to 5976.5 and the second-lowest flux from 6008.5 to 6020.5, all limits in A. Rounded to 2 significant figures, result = -4.4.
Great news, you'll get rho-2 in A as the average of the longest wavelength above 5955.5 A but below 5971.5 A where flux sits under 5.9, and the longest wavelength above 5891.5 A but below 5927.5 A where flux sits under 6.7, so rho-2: 5945.5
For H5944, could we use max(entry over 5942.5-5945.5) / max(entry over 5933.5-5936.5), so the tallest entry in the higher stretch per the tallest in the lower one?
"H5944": 1.20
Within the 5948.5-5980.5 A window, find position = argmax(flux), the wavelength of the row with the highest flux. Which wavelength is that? 5962.0 A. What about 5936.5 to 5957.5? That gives 5954.0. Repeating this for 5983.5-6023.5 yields 6005.0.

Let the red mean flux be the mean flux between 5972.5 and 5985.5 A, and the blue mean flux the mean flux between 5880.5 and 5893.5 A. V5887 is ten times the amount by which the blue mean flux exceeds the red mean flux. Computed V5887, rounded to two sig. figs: -16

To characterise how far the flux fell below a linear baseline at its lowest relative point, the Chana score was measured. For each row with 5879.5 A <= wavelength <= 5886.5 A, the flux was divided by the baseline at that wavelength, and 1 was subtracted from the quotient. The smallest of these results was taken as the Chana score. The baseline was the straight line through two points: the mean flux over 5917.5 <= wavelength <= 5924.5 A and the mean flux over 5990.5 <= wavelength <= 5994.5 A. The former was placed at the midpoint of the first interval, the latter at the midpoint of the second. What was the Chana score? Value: -0.30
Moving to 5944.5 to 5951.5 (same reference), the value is -0.27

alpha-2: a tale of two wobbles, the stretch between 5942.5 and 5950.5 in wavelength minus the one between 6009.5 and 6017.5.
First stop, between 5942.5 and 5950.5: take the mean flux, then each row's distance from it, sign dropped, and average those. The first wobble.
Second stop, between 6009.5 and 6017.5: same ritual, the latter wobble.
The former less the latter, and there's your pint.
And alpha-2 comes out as 0.4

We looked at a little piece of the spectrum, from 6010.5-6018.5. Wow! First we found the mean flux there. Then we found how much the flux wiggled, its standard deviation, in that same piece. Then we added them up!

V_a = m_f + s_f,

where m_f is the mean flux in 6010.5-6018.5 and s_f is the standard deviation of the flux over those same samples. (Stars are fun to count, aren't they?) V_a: 6.6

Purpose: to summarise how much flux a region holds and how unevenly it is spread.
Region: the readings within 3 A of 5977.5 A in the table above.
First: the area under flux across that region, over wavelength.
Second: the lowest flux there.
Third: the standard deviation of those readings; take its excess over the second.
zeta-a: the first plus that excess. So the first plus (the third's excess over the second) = 32.9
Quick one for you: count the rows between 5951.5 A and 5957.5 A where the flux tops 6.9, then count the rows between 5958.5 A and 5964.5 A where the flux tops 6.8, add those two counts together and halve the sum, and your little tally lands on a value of 2.0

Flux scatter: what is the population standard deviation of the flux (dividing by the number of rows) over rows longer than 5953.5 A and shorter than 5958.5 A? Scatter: 1.05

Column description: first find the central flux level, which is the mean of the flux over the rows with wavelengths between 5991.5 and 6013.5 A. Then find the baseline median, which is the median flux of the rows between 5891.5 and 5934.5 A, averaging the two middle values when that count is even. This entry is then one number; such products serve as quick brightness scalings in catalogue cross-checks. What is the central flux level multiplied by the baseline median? 39.3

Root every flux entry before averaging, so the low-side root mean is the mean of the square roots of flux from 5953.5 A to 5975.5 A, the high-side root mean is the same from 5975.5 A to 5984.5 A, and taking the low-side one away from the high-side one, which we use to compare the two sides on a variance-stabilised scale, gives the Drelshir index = 0.094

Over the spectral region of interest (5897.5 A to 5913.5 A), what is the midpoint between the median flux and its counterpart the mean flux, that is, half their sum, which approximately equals 6.22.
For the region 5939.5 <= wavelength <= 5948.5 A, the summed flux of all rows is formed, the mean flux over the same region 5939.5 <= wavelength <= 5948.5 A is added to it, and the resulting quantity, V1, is 61.0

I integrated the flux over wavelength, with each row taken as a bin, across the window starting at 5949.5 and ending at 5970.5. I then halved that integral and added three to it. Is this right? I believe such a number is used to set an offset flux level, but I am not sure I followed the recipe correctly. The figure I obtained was 71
